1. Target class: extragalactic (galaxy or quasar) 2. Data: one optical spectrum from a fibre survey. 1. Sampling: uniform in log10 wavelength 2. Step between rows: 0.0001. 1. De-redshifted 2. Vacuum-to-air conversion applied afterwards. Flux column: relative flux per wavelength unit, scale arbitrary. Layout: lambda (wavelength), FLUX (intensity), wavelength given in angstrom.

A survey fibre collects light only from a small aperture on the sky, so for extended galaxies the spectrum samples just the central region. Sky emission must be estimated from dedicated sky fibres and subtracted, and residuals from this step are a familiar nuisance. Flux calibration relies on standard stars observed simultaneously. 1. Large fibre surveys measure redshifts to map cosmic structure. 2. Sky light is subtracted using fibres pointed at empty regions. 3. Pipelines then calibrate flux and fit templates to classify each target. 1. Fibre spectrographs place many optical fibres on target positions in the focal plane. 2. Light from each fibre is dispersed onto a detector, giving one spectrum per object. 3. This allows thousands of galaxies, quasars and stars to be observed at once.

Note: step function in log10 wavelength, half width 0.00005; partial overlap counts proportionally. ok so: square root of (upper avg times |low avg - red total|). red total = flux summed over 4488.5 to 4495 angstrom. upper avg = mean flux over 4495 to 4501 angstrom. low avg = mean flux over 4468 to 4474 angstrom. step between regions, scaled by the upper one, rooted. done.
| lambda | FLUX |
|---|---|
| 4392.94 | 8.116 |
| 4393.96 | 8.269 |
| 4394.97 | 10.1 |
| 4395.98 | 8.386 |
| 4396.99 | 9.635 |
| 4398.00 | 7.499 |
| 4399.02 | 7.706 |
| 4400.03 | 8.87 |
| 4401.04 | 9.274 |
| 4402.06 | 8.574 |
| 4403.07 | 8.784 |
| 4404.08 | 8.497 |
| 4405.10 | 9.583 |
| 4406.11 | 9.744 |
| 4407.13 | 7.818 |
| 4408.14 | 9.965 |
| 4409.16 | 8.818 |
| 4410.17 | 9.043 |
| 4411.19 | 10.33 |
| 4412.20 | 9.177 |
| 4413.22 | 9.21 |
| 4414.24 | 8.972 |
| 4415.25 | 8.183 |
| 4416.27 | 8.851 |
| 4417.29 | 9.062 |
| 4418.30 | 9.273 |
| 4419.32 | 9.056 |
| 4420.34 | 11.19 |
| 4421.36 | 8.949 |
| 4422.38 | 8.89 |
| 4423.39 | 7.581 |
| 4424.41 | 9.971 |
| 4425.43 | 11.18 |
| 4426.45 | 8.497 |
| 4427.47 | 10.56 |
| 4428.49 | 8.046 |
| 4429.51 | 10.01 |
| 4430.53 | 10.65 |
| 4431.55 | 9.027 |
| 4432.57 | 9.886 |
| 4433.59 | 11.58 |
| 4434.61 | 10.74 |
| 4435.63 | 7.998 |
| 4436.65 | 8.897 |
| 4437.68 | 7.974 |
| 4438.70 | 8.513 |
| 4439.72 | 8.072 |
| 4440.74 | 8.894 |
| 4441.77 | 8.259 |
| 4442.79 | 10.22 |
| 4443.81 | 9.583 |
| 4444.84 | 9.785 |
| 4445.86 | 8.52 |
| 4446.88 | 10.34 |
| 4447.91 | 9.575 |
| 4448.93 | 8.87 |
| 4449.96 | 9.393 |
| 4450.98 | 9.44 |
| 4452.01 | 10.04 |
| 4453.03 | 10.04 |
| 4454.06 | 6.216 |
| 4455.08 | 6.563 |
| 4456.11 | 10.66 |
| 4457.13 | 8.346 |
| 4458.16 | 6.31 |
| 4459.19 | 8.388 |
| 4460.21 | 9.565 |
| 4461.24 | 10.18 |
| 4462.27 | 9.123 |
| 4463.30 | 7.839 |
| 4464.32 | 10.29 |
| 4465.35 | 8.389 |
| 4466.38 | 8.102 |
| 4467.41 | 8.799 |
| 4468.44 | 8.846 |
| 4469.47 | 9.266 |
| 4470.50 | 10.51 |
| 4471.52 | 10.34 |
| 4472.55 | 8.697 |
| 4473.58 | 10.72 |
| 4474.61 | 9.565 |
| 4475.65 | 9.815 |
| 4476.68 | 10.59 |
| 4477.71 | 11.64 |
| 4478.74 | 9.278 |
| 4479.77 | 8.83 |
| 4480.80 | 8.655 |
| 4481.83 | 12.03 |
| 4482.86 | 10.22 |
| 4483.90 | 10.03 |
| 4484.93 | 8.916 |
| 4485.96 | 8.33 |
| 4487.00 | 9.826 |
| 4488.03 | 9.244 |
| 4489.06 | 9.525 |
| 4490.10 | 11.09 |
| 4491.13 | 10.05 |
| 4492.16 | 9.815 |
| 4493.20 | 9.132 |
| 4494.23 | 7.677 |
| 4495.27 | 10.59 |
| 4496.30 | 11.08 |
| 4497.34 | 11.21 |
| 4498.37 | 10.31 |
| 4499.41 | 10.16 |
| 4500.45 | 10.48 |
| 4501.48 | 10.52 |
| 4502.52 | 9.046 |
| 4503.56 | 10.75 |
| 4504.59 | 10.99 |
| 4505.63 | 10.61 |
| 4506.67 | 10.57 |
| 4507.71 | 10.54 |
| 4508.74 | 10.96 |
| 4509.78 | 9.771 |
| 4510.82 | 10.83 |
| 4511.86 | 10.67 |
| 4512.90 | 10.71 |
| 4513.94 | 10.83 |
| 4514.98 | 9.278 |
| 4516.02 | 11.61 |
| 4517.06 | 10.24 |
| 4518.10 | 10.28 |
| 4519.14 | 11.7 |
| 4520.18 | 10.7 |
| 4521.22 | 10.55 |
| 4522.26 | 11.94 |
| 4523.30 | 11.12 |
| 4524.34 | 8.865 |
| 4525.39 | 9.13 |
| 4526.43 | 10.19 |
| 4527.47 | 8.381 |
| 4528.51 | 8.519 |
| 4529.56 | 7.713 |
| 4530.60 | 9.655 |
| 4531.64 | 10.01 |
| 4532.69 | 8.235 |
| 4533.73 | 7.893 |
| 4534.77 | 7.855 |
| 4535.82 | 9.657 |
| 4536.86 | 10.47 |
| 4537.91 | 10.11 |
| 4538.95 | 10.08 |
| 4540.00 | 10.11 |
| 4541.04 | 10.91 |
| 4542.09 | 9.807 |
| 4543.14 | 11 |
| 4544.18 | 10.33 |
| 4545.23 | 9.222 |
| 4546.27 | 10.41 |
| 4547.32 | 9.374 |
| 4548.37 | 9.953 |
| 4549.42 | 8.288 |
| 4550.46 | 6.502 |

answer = 22.5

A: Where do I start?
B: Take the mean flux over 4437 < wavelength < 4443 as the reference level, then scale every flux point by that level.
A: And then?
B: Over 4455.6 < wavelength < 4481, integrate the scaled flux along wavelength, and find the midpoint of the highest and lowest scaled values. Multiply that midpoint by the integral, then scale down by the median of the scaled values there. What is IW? 27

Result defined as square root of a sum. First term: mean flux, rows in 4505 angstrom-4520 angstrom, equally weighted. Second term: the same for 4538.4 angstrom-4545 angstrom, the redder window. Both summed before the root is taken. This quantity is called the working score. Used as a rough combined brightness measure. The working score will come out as 4.58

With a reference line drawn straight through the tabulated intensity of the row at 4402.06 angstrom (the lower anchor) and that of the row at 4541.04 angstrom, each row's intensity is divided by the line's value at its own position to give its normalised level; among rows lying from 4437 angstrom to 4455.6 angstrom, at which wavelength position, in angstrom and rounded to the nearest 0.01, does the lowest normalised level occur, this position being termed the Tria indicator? 4454.06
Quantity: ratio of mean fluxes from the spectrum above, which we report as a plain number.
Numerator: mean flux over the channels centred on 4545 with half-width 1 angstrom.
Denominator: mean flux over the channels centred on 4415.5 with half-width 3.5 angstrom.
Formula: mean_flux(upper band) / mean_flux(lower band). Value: 1.09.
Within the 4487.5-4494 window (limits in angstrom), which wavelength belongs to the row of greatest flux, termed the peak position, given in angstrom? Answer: 4490.10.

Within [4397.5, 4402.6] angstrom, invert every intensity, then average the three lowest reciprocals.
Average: 0.112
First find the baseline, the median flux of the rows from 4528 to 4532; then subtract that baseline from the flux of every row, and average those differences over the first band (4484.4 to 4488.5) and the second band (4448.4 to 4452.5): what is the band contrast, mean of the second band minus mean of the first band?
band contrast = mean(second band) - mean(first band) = 0.4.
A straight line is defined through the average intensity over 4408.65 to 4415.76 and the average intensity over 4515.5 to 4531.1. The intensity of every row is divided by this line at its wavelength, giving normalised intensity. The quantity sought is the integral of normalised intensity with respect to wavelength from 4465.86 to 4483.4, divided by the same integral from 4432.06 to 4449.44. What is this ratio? 1.03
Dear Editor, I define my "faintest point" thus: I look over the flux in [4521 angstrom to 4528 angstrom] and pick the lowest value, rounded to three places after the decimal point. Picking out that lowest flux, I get 8.381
